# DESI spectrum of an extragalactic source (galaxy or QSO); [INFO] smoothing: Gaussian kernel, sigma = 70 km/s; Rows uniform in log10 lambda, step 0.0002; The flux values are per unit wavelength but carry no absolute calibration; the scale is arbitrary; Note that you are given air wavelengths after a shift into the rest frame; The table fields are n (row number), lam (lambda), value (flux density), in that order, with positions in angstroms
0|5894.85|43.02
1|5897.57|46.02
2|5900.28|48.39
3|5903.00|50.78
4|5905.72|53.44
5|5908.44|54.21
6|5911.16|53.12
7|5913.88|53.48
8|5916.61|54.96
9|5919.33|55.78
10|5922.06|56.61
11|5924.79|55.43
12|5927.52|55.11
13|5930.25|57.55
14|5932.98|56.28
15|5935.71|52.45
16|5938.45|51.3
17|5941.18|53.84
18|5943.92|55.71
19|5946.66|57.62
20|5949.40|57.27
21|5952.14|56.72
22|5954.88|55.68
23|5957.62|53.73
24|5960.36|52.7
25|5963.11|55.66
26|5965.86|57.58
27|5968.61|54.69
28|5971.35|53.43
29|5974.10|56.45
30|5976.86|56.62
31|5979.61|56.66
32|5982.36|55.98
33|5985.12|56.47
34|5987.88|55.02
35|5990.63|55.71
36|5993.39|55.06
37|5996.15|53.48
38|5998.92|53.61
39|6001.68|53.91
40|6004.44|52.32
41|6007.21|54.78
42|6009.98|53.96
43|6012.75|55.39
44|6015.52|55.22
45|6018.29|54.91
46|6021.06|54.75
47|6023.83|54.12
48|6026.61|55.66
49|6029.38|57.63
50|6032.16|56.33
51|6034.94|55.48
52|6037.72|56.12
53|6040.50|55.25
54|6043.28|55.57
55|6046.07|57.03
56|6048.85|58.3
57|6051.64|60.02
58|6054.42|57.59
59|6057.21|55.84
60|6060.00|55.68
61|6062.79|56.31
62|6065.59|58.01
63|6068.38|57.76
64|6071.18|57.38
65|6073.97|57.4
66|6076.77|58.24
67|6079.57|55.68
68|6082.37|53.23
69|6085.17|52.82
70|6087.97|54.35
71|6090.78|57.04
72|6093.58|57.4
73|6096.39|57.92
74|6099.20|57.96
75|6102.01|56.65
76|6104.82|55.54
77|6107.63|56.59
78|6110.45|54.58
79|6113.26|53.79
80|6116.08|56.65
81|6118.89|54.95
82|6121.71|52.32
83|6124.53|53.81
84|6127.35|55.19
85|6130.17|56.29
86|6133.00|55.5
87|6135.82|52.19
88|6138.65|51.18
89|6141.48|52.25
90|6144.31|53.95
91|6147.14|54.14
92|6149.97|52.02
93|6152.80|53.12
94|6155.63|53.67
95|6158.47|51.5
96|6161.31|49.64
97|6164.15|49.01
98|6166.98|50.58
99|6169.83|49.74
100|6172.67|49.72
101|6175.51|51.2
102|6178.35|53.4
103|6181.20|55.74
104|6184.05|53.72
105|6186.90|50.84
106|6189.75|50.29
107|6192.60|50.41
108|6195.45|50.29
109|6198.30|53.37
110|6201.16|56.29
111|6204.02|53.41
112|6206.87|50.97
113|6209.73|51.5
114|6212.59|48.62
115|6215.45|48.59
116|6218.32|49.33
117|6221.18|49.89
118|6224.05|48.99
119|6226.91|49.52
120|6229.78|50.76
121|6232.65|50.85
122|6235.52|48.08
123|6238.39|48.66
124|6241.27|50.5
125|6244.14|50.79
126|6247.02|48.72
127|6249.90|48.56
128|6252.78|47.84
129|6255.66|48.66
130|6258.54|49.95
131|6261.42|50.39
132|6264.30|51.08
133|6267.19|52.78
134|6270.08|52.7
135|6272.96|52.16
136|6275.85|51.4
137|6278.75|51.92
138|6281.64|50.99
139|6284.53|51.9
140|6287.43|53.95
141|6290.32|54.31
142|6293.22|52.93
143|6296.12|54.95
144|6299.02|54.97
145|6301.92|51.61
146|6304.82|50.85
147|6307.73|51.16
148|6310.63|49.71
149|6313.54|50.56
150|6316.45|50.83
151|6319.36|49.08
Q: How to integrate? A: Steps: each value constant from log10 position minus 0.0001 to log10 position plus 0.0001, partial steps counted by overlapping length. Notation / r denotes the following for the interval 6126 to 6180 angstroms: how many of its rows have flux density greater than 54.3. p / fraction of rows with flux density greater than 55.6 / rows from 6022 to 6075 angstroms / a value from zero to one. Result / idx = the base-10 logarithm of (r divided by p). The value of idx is 0.6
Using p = 0.79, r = 3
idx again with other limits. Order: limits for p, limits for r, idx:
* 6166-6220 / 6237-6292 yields 1.0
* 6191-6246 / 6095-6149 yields 2.3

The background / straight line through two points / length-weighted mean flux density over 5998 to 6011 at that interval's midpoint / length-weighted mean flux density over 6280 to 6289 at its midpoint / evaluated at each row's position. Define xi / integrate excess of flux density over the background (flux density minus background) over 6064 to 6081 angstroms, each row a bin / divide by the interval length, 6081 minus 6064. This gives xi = 4.0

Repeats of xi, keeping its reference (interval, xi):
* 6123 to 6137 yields 1.5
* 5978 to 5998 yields 1.7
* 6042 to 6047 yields 2.7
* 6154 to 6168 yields -2.0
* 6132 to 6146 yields -0.1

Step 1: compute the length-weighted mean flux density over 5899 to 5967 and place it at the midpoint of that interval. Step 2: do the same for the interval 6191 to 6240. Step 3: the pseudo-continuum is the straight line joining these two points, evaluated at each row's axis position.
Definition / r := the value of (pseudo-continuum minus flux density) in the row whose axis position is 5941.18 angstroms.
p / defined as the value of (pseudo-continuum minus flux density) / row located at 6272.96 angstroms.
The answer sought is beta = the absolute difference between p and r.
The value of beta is 3.1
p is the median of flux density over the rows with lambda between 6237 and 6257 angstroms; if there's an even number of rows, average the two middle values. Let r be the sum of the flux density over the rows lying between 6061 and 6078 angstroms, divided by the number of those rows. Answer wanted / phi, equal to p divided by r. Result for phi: 0.85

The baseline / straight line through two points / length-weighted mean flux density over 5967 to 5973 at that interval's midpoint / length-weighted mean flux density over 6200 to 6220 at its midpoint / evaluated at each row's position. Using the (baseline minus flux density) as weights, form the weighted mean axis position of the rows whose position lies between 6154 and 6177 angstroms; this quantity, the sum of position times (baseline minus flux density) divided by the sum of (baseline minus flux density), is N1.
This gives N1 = 6168.9 angstroms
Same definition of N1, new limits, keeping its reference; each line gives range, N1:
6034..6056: 6047.0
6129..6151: 6136.5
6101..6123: 6109.8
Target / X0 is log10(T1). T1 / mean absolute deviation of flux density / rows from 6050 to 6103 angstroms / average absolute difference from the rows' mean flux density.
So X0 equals 0.14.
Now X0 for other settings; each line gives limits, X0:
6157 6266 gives 0.15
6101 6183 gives 0.29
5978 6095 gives 0.12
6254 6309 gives 0.12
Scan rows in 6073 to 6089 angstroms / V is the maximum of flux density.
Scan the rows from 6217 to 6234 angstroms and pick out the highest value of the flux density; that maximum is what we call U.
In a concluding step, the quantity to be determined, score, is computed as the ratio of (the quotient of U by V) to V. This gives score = 0.0150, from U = 50.85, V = 58.24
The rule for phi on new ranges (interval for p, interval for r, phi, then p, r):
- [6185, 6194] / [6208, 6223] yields 1.02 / 50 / 49.6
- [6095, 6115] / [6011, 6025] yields 1.03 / 57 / 54.9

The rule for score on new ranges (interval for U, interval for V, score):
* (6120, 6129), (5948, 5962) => 0.0168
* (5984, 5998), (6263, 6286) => 0.0203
